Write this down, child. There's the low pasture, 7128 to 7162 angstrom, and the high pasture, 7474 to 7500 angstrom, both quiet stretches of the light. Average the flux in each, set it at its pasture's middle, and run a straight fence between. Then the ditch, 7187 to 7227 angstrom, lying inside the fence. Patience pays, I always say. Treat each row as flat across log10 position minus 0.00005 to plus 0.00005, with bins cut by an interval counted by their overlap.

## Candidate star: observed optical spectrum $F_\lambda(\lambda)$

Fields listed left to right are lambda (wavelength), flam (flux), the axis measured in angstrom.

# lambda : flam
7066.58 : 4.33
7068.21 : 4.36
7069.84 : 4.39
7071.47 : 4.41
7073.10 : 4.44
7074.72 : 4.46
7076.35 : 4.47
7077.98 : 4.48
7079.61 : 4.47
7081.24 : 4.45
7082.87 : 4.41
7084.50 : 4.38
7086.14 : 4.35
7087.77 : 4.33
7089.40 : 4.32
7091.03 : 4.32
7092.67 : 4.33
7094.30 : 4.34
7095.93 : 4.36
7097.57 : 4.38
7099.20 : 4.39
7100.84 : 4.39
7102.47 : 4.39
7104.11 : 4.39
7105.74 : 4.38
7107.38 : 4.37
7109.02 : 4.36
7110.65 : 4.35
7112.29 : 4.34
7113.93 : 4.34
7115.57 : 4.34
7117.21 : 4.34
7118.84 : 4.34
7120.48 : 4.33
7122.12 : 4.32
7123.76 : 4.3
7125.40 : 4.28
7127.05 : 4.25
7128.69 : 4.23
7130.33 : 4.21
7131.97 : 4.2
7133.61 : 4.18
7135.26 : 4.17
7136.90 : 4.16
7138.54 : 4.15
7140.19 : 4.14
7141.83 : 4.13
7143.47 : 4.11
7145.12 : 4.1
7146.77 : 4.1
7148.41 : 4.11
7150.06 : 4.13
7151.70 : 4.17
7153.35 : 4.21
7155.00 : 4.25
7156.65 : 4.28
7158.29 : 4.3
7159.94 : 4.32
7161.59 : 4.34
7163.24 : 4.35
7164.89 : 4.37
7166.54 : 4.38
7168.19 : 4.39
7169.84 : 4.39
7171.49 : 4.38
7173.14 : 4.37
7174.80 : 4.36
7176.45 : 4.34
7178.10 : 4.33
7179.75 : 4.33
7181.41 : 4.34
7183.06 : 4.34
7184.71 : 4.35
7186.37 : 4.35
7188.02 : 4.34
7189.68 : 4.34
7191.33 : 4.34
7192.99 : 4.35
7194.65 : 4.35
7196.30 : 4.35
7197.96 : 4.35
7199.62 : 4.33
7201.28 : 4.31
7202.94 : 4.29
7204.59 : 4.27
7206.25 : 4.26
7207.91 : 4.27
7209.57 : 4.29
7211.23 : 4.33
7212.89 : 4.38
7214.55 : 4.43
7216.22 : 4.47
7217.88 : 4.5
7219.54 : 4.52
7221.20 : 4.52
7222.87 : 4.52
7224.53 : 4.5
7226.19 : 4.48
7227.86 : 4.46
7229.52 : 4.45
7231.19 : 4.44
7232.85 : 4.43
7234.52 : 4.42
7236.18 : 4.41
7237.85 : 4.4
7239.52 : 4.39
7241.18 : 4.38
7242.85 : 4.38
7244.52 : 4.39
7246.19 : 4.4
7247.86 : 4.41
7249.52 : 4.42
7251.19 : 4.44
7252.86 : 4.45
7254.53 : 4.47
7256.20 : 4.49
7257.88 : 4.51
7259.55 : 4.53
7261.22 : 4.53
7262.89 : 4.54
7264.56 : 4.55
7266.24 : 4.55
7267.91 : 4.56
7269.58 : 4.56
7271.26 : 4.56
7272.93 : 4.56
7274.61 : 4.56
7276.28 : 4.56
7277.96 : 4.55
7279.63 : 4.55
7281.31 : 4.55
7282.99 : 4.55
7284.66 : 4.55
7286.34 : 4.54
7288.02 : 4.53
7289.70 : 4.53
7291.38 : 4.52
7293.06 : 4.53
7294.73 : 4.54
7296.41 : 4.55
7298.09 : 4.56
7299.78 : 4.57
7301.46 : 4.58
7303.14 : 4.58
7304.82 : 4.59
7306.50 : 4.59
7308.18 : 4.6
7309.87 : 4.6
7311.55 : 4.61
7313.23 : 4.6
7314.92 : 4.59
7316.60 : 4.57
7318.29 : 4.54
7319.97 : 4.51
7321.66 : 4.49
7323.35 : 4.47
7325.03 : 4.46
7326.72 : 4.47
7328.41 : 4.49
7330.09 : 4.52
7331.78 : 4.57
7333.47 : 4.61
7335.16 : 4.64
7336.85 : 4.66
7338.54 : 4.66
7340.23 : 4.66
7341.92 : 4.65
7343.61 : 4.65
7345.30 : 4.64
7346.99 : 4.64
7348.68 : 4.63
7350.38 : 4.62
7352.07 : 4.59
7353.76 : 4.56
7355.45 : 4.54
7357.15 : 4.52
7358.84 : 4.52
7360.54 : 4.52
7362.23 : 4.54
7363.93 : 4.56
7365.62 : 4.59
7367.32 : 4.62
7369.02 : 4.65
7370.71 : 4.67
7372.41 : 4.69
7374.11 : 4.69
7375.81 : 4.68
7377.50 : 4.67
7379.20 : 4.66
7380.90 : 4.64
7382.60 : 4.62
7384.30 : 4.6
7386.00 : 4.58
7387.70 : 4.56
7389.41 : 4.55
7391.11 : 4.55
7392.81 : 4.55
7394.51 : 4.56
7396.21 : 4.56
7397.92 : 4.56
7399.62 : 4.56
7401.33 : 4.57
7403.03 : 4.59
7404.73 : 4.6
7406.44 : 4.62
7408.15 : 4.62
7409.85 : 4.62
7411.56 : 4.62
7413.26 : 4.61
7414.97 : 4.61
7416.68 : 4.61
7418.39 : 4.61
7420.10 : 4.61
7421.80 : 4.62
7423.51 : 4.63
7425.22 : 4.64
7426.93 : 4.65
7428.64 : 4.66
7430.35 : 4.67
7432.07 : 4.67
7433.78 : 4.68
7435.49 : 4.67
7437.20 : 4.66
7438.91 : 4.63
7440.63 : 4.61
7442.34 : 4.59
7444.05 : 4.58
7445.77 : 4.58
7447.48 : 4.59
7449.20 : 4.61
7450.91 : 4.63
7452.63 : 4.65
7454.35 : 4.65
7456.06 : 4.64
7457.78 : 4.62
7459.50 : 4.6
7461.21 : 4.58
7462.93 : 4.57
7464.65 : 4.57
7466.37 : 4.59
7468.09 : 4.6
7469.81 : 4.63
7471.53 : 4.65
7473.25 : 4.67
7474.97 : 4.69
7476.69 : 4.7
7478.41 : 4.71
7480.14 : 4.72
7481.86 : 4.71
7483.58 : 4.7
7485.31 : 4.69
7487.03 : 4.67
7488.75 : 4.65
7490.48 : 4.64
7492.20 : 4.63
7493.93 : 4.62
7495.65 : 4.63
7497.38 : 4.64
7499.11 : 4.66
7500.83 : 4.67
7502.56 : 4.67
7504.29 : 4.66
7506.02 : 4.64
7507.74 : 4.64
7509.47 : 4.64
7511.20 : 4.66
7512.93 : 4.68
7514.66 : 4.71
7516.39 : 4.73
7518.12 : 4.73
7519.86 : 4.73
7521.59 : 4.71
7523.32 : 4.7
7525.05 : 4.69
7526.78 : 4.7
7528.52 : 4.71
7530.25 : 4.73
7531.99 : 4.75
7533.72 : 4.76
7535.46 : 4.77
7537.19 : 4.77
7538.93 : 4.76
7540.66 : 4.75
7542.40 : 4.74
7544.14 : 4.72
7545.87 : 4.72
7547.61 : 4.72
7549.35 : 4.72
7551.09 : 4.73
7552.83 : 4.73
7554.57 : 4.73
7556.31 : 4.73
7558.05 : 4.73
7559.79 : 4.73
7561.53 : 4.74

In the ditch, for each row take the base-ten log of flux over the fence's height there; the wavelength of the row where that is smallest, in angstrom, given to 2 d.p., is 7206.25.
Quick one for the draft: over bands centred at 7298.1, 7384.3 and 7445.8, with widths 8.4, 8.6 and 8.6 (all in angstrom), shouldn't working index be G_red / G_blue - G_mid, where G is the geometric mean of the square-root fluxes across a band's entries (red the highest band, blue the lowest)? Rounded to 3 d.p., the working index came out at -1.141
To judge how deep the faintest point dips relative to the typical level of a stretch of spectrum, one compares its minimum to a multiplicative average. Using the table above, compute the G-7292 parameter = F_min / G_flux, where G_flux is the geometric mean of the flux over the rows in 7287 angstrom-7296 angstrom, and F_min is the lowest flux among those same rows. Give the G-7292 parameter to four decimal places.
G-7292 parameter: 0.9978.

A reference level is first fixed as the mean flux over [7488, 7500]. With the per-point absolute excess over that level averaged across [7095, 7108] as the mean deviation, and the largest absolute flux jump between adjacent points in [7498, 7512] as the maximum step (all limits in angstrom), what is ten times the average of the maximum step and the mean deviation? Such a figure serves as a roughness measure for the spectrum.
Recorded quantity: 1.39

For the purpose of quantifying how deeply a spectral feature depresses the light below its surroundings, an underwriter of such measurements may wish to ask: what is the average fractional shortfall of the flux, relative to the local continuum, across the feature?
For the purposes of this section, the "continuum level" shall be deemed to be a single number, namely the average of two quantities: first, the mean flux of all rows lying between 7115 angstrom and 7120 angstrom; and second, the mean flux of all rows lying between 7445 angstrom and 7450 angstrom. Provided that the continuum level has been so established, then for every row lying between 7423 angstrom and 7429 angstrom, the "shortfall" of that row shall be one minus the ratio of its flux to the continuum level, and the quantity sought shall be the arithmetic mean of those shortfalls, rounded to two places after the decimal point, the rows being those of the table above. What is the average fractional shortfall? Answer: -0.04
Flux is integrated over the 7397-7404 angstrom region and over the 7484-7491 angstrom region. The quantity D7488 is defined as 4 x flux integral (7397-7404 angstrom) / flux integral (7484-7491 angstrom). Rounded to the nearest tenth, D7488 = 3.9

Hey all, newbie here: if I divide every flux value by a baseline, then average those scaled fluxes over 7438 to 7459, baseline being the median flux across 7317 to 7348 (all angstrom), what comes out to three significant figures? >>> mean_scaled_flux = 1.01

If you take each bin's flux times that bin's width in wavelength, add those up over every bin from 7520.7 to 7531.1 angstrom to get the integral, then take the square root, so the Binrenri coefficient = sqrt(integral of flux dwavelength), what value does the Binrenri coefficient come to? 7.0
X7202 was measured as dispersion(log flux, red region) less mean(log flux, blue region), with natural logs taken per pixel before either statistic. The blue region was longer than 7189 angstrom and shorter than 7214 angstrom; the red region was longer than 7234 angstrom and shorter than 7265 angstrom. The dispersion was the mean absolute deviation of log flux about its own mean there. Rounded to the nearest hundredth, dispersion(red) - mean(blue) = -1.45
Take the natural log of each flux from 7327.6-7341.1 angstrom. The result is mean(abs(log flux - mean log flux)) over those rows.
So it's 0.0122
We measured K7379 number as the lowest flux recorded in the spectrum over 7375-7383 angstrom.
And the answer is 4.62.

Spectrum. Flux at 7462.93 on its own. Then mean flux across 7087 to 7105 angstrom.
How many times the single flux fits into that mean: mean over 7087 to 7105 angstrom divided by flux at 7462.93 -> 0.954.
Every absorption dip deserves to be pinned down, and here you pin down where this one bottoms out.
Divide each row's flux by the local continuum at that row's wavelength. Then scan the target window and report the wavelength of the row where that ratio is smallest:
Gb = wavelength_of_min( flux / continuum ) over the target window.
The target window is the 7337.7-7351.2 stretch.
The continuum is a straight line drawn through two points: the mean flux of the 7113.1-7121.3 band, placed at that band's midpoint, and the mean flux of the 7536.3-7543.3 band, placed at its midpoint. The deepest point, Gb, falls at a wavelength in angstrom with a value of 7350.38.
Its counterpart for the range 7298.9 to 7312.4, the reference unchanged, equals 7299.78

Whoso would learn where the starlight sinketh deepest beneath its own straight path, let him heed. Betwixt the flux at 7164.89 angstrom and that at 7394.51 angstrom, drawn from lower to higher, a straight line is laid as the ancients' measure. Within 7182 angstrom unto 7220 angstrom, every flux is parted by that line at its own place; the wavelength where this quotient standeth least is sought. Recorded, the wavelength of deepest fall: 7206.25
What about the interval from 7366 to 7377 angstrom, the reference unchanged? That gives 7367.32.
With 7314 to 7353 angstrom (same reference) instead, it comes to 7325.03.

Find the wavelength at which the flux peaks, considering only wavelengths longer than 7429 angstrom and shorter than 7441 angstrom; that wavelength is 7433.78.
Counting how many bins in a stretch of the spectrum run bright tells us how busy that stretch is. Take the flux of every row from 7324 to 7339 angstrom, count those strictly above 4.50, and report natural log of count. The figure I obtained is 1.8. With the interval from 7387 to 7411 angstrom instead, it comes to 2.6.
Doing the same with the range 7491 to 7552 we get 3.6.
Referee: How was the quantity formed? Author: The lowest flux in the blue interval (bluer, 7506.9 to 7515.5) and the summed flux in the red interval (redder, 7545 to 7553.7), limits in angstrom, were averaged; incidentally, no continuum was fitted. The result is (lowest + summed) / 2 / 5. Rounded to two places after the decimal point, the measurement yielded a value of 2.83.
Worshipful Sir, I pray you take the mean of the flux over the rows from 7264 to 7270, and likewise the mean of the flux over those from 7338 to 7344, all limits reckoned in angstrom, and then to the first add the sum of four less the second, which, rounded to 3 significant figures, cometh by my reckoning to 3.90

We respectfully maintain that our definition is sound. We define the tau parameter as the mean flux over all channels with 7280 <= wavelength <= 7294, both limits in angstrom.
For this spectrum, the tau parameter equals 4.54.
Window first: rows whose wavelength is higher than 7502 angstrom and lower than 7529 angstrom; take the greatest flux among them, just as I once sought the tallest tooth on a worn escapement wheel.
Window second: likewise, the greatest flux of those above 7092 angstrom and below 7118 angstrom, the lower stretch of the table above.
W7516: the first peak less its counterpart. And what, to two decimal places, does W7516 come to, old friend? 0.34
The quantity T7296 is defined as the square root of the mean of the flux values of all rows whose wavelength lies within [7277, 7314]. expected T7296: 2.14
